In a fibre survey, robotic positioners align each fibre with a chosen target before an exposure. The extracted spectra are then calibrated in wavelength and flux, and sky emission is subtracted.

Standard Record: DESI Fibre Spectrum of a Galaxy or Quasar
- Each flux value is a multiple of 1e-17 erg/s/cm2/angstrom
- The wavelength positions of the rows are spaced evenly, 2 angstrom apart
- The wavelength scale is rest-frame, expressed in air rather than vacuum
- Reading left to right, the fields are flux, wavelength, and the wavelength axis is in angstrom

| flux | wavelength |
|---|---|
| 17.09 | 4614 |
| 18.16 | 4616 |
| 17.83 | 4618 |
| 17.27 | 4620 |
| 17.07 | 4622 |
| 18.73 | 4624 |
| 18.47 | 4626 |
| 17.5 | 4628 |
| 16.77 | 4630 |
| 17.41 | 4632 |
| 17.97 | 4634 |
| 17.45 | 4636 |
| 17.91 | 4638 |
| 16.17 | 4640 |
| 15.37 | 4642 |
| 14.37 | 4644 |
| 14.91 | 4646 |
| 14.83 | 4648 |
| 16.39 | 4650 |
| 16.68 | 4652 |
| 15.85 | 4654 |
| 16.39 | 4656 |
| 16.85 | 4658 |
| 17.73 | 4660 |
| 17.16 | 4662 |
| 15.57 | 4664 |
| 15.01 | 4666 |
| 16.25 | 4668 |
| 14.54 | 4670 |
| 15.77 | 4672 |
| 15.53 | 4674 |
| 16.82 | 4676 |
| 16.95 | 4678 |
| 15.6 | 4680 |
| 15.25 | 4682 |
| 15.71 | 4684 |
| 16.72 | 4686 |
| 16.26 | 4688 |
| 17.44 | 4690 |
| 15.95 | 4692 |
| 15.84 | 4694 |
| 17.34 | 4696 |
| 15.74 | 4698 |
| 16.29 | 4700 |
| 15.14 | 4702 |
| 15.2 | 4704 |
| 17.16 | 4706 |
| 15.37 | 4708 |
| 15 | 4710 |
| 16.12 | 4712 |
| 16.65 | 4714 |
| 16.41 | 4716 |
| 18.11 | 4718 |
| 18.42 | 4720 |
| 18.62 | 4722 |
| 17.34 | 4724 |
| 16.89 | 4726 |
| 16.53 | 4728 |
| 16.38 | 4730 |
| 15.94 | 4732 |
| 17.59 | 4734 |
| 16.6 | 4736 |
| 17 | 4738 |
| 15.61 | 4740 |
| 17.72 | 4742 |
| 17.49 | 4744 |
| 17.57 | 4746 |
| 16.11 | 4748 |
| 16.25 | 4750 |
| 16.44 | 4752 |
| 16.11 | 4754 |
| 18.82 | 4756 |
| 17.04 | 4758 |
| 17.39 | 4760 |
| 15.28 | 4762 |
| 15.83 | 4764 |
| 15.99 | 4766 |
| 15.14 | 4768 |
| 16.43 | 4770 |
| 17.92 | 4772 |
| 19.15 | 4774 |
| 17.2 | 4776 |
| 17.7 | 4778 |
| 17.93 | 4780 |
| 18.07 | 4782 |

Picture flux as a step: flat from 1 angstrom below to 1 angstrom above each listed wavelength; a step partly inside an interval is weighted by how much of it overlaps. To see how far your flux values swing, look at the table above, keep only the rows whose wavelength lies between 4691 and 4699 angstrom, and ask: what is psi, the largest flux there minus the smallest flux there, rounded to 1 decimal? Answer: 1.6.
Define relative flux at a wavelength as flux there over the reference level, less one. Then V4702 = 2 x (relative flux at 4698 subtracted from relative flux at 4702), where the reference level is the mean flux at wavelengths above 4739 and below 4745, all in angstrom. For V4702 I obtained -0.07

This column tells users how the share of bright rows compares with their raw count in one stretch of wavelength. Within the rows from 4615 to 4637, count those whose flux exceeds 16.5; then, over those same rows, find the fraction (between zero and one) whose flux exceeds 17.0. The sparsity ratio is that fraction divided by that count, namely 0.08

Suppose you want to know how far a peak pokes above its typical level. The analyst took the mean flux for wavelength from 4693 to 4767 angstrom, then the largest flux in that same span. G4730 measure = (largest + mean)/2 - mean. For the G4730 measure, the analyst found 1.1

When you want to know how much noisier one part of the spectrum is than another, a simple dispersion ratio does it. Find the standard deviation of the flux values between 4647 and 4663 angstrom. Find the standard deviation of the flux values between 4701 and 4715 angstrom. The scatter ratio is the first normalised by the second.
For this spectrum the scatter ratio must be 1.0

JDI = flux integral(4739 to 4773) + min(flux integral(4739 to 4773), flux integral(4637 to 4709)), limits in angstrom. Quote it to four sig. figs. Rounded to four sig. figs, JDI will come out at 1133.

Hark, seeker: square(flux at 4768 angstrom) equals 229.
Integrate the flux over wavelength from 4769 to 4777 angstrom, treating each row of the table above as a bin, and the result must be 141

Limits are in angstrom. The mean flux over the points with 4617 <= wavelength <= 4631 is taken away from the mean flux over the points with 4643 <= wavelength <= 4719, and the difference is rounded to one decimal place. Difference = -1.6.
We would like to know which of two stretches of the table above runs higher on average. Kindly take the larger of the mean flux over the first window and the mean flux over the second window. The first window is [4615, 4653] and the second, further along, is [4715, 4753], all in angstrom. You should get 17.0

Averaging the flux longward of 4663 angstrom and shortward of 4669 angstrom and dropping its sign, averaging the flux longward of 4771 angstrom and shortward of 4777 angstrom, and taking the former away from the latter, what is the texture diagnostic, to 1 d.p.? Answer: 2.5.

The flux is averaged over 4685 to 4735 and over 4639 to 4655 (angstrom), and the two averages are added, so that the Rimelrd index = 32.1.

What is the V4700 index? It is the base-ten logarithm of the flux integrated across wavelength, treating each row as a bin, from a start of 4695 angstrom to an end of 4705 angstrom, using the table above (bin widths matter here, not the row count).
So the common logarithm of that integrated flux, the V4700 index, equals 2.20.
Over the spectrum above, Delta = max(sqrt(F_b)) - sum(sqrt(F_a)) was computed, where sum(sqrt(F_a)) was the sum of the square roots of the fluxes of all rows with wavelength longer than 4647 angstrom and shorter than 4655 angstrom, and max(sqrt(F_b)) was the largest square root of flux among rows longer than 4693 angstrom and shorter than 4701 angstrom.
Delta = -11.8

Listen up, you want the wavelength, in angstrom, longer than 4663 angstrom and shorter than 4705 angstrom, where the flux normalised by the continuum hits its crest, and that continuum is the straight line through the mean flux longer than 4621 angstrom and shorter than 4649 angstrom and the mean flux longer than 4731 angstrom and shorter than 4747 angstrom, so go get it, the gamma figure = 4690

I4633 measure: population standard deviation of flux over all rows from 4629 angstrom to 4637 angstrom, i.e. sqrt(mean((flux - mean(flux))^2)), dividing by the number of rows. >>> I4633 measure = 0.43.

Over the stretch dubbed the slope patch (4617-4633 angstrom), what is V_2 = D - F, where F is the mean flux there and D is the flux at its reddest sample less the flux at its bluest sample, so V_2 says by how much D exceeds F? -18.1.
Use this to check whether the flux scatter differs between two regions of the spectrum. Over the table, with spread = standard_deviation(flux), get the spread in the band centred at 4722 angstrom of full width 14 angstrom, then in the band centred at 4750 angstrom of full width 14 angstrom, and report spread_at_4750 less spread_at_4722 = 0.11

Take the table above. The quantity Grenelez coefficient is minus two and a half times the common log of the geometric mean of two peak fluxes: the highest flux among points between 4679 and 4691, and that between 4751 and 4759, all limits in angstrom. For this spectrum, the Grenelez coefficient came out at -3.15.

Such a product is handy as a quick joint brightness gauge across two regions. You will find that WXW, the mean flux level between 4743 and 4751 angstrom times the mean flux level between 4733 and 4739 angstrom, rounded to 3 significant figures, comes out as 288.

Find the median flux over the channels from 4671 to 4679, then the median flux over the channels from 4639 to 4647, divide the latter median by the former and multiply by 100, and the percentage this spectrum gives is 93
